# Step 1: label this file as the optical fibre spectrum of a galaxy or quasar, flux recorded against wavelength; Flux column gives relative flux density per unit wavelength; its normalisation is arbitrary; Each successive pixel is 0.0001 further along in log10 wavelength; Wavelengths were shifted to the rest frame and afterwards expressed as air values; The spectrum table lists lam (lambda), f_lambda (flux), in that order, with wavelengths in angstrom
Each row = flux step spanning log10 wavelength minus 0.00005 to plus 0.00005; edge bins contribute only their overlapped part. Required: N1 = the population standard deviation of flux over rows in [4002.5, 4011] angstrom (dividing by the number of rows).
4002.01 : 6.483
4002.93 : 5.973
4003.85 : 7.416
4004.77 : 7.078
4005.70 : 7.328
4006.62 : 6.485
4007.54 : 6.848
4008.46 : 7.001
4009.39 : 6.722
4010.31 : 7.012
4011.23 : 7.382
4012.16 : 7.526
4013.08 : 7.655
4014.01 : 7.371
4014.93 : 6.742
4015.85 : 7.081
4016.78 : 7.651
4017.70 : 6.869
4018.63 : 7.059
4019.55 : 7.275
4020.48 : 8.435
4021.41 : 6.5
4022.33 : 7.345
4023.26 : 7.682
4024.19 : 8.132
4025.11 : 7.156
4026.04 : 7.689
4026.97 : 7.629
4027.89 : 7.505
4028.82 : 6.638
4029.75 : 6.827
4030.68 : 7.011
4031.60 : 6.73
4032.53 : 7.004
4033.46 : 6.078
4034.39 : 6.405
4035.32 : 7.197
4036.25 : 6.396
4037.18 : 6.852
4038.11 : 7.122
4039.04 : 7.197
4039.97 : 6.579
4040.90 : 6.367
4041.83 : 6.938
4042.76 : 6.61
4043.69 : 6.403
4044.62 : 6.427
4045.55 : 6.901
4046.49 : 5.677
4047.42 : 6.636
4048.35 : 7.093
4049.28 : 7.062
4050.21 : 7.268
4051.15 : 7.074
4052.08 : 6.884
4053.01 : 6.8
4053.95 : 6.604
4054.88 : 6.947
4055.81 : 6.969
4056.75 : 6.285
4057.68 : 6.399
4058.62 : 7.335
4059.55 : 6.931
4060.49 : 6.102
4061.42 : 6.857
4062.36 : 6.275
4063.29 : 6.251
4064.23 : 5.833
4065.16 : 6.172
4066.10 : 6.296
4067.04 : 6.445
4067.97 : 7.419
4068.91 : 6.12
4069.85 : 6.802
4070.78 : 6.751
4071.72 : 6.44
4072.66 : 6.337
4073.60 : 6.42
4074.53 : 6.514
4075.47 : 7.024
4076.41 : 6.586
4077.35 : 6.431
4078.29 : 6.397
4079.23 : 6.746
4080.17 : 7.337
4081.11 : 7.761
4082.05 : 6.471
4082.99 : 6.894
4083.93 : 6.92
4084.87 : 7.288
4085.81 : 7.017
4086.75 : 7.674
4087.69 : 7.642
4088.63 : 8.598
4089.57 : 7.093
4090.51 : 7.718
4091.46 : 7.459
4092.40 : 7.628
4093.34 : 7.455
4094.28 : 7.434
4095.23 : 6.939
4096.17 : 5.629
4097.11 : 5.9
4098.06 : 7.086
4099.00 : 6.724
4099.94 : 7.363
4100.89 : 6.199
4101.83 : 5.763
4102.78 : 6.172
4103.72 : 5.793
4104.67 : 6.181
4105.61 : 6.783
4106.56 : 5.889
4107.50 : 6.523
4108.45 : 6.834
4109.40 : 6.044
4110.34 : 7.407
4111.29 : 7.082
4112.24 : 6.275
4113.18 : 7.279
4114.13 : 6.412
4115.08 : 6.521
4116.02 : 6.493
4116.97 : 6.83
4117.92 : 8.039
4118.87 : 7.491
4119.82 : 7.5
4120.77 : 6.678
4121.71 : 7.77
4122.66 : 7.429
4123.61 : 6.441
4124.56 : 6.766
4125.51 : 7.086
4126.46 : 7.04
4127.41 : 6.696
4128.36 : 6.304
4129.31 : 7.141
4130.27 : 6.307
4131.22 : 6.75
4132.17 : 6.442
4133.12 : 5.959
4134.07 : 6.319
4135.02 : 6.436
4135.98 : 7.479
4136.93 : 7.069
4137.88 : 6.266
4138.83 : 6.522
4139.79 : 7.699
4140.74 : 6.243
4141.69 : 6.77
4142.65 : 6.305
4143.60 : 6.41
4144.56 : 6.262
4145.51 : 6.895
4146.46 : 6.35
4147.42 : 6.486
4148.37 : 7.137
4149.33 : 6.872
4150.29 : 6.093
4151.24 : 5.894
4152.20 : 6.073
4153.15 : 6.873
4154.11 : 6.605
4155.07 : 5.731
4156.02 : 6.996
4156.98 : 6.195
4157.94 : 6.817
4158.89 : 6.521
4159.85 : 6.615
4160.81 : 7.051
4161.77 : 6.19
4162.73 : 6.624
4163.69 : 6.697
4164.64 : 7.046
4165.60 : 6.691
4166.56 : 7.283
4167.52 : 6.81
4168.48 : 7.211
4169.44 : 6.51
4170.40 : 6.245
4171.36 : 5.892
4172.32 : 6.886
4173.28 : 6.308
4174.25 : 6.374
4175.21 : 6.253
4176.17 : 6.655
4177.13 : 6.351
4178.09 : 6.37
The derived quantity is 0.42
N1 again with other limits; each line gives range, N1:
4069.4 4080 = 0.21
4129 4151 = 0.44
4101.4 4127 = 0.60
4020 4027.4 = 0.55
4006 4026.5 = 0.49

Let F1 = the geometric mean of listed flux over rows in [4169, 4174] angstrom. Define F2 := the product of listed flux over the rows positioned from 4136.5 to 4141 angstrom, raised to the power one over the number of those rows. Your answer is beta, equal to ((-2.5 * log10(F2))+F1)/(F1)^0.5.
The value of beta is 1.70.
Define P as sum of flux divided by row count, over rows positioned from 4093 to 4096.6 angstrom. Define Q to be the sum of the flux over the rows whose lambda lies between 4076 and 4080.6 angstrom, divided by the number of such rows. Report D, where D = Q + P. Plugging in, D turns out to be 13.6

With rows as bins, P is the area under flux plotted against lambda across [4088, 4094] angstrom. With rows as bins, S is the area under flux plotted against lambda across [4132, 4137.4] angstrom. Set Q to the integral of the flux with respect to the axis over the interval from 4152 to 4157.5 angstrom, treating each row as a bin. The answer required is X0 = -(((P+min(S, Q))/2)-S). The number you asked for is -4.9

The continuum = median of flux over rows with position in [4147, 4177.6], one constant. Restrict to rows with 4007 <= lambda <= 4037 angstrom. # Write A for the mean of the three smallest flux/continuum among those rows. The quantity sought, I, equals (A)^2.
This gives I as 0.91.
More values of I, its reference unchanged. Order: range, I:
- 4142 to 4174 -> 0.78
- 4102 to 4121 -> 0.80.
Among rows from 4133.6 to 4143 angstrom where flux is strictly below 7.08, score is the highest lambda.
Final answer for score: 4142.65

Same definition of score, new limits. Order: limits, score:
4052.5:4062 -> 4061.42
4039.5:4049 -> 4047.42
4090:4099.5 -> 4099.00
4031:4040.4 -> 4039.97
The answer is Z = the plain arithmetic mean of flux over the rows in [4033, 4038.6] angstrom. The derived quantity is 6.7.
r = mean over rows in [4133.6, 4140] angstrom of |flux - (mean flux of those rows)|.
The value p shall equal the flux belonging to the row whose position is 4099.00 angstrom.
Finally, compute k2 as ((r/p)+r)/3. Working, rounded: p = 6.724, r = 0.5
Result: 0.19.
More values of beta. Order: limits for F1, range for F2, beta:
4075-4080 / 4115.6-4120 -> 1.74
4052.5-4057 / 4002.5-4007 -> 1.79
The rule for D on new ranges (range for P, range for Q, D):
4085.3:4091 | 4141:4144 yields 14.1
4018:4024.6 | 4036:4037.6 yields 14.1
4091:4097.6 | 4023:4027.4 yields 14.6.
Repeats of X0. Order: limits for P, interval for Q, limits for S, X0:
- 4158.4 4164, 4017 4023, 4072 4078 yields 1.1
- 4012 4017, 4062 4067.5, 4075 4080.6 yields 2.4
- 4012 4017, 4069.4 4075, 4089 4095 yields 8.1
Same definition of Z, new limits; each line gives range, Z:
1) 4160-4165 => 6.7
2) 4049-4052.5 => 7.1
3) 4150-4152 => 6.0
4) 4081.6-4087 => 7.0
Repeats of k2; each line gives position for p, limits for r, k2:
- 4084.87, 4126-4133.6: 0.12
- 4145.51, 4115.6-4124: 0.20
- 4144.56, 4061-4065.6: 0.09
